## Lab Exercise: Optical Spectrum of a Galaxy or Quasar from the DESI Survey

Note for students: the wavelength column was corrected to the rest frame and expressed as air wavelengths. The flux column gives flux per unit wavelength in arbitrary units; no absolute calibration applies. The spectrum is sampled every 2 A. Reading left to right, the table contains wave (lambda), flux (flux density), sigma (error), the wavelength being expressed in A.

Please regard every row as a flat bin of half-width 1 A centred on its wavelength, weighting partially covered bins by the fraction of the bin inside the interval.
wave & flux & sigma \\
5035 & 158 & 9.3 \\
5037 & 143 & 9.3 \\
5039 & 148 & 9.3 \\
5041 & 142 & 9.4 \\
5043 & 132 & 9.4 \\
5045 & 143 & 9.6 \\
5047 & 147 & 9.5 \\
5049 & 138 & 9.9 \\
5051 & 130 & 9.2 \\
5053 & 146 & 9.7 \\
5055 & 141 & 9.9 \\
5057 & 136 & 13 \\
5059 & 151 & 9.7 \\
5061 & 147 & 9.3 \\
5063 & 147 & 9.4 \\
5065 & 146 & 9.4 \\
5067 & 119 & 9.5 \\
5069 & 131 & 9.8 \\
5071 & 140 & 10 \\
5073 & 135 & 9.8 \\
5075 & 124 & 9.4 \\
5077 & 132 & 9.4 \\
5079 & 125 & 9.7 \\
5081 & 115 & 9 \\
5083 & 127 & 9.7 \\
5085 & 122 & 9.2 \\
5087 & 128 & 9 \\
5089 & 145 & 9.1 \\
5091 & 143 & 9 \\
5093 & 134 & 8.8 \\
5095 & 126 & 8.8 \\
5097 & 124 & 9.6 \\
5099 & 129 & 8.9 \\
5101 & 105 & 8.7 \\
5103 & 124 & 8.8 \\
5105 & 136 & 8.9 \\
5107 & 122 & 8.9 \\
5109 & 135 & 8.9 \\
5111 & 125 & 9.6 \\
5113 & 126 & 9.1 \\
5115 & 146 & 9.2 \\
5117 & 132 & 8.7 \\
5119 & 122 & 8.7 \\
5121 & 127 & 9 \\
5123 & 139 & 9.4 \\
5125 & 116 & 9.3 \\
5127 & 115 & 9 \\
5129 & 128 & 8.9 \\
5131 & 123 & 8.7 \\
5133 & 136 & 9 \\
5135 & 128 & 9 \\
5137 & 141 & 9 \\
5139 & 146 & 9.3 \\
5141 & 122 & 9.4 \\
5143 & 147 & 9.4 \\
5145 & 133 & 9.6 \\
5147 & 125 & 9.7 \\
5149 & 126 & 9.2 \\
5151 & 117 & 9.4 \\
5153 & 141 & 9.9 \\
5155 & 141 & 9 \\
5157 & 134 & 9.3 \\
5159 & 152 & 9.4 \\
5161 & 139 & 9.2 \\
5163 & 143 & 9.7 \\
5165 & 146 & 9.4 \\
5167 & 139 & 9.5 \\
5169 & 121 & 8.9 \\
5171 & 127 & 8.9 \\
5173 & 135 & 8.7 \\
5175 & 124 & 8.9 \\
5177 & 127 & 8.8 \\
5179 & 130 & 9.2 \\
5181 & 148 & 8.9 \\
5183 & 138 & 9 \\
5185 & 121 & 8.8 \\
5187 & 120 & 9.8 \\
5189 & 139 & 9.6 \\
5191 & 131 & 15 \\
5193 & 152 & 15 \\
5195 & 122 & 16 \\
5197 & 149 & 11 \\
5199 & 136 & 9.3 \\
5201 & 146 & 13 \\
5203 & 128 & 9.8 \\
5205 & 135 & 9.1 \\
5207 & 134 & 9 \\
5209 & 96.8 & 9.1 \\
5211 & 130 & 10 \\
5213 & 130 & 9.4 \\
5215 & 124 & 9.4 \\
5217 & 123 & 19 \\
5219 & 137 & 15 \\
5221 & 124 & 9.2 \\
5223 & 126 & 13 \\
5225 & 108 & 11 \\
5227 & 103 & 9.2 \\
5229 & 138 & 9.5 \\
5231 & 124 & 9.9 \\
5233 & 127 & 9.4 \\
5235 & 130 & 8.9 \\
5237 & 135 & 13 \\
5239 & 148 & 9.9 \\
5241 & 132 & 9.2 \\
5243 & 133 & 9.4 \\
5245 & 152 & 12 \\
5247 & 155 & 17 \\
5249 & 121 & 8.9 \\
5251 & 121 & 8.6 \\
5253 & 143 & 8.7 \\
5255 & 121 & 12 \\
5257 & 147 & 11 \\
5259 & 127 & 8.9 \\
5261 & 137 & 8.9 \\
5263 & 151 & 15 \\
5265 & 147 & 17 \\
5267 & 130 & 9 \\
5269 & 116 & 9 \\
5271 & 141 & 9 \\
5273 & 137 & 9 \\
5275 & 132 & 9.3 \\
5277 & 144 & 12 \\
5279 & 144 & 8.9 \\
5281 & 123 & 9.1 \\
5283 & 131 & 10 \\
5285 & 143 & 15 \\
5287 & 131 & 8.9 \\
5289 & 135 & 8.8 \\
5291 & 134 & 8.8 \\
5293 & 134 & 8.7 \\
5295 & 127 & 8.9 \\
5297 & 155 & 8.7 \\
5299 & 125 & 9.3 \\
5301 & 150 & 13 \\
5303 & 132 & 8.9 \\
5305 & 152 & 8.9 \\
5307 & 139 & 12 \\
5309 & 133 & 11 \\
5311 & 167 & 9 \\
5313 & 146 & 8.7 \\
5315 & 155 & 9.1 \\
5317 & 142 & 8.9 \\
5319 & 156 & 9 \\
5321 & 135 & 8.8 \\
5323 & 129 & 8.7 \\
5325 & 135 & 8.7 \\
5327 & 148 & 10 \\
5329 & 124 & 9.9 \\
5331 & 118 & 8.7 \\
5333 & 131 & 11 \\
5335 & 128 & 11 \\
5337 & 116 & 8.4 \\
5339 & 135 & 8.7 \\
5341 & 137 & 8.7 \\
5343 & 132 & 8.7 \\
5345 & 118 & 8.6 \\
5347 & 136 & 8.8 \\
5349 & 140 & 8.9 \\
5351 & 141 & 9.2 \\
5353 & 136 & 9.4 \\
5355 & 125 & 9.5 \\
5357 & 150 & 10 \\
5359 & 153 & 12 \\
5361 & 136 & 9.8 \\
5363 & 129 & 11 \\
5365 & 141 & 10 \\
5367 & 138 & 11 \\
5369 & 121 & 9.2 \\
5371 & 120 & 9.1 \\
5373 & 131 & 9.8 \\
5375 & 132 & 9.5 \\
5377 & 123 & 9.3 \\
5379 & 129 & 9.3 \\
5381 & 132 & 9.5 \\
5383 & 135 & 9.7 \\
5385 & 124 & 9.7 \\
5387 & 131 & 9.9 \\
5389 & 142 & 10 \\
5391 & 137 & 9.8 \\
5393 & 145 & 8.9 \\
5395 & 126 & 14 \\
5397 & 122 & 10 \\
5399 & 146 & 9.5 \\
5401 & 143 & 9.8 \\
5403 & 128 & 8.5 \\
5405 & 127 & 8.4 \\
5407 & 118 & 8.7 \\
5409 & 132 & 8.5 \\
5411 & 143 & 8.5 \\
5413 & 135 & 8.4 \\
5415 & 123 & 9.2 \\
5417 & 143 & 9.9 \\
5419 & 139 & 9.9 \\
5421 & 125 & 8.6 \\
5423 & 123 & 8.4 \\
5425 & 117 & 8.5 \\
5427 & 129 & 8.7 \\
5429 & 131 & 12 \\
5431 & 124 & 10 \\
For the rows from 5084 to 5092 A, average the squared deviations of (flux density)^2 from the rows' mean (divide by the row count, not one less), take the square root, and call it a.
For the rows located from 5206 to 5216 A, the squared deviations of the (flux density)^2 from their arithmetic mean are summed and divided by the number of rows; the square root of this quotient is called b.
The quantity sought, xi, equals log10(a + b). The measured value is 3.76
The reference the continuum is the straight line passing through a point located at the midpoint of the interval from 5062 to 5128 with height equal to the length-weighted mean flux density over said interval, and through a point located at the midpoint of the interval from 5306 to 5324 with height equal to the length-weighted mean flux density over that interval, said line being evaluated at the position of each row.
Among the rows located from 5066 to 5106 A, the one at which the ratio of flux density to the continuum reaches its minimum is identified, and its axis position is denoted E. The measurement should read 5101 A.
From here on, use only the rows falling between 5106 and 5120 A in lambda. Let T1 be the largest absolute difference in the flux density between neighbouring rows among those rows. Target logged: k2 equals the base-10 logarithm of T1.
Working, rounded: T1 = 20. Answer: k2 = 1.30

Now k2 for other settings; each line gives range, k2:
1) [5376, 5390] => 1.04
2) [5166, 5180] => 1.26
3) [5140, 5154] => 1.40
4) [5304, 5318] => 1.53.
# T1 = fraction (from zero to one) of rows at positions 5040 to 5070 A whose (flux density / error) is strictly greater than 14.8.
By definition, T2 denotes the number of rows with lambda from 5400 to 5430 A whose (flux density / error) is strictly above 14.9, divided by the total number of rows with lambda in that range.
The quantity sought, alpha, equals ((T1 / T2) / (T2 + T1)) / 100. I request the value 0.018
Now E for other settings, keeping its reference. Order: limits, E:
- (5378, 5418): 5407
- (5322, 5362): 5337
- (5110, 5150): 5127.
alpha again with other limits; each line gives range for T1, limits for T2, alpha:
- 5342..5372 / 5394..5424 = 0.011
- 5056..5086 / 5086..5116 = 0.010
